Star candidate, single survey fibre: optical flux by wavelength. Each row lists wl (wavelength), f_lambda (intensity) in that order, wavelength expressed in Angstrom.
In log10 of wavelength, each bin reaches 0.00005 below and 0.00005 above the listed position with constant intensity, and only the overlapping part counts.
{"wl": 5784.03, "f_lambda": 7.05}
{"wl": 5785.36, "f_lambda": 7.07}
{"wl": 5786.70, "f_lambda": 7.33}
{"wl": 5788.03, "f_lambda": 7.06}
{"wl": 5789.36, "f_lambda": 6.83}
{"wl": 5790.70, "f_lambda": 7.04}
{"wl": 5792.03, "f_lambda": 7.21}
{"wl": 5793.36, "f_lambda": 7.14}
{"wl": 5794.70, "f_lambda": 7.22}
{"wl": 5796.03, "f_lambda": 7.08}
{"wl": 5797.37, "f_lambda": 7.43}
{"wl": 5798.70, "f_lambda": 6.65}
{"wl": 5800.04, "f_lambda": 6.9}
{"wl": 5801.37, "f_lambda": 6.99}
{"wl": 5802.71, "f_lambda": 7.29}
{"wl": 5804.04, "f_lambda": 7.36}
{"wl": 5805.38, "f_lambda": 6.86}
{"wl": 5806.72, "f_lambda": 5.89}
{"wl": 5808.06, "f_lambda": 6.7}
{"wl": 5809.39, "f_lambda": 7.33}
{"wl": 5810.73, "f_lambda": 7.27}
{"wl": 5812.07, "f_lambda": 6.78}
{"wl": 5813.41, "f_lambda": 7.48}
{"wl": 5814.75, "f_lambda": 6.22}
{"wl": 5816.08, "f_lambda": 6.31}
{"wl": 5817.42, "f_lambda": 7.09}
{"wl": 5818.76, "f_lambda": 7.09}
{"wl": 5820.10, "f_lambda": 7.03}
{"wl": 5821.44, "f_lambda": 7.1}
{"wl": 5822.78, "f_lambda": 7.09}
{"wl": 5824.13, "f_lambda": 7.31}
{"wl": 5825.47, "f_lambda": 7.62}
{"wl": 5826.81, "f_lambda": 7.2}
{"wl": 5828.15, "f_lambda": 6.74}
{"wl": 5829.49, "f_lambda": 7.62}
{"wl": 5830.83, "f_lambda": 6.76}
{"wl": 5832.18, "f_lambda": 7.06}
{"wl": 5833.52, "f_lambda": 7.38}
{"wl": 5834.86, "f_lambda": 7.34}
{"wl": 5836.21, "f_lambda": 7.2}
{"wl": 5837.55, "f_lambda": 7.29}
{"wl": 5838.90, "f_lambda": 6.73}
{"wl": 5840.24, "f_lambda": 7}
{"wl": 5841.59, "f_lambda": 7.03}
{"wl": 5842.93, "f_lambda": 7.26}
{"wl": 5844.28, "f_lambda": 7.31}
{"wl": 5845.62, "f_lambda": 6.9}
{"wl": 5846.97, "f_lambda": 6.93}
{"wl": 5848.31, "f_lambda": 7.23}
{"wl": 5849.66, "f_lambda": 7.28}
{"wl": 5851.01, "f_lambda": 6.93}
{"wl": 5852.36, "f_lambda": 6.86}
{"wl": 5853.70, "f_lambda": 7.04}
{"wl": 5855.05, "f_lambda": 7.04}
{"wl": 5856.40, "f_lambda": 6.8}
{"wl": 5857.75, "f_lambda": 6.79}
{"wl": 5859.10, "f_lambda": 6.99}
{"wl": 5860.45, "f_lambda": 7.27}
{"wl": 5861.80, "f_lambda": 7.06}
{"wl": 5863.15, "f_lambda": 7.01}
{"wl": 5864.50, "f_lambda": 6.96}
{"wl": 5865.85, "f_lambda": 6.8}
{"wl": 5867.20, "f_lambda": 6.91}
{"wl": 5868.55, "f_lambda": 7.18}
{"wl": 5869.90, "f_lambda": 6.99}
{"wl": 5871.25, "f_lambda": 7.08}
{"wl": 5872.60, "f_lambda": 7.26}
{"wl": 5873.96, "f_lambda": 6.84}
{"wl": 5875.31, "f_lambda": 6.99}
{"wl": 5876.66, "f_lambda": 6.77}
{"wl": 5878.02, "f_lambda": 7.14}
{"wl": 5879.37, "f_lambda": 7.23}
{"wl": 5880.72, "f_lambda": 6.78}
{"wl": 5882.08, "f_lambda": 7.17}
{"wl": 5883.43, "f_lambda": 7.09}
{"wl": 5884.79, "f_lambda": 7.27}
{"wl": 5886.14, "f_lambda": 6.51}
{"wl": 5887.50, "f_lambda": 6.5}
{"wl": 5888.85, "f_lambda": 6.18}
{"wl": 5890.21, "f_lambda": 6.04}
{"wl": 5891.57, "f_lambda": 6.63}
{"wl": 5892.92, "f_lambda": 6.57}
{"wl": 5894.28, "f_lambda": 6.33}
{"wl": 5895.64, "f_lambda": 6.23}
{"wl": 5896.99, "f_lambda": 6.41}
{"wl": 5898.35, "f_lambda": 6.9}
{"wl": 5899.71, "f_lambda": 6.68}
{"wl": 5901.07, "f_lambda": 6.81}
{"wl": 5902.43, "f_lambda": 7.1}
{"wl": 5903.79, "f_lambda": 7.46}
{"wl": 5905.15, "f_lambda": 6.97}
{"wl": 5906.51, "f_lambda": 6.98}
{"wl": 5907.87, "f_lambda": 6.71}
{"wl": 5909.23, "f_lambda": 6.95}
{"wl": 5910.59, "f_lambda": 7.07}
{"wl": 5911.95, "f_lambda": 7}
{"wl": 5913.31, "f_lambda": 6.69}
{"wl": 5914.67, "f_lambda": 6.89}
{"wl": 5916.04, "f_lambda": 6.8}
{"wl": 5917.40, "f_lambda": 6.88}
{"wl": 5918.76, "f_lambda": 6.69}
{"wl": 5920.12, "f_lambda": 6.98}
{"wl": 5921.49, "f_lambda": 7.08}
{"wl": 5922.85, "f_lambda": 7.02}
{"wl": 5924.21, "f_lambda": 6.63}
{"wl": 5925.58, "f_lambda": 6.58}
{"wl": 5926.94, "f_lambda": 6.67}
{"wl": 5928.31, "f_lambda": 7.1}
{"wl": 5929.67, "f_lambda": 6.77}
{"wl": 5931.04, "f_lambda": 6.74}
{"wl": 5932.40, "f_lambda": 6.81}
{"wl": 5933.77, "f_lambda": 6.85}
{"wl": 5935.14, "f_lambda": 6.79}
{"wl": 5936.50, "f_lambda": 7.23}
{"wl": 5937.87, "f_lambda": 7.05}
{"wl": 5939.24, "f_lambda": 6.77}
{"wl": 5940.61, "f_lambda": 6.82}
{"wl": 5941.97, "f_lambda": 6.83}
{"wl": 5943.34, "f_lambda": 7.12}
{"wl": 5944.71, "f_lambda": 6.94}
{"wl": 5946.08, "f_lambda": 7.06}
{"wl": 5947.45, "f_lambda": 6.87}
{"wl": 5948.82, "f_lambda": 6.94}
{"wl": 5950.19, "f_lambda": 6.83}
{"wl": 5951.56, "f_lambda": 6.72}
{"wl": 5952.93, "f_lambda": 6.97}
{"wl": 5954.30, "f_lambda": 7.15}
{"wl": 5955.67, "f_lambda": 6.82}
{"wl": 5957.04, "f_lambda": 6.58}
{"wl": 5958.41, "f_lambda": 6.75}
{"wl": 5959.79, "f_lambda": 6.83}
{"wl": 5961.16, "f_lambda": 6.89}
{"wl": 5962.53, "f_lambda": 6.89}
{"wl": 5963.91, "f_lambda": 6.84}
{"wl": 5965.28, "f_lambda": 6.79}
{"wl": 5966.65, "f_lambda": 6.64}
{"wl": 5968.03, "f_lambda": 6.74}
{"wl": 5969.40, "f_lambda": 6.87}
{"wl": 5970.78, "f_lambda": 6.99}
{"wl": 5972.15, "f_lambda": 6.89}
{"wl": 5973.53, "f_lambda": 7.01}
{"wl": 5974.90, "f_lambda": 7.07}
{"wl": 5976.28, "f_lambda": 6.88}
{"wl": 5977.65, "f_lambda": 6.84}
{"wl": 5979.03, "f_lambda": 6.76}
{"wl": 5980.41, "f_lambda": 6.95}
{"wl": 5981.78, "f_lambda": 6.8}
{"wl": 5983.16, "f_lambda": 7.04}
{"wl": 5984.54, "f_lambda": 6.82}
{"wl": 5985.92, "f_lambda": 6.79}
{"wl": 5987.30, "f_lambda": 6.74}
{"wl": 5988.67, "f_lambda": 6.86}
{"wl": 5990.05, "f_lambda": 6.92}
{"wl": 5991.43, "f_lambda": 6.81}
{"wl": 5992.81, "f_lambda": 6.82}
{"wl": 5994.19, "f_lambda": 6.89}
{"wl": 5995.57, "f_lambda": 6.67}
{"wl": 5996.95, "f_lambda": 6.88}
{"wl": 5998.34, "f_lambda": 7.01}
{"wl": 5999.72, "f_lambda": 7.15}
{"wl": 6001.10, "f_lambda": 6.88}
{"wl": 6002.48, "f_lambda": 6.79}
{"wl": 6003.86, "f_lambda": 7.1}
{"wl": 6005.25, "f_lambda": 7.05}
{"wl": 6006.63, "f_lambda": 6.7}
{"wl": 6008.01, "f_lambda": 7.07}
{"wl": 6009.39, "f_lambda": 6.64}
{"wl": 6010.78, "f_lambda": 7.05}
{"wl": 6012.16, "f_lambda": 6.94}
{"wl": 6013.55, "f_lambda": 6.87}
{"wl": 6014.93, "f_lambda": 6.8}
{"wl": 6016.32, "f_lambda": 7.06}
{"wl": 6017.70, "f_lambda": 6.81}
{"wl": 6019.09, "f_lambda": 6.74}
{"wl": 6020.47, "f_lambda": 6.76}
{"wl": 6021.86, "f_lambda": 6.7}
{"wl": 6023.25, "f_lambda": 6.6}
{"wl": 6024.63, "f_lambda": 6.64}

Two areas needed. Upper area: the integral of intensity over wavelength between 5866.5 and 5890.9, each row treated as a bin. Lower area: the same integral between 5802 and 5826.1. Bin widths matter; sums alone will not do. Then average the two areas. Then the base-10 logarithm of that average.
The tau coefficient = 2.23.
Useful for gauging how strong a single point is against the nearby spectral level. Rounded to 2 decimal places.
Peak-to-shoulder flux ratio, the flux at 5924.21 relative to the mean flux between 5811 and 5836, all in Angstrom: 0.94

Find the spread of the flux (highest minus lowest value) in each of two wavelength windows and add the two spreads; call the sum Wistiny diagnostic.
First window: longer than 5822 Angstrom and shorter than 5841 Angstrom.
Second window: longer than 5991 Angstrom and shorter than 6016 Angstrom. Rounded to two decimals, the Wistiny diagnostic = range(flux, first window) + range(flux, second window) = 1.40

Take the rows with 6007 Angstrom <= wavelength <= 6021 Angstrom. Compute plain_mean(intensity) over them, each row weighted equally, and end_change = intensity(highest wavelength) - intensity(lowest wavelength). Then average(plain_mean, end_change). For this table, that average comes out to 3.28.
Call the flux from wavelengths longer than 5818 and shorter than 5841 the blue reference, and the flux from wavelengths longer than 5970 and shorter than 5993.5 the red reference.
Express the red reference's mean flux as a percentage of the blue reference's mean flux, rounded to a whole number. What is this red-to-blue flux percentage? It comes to 96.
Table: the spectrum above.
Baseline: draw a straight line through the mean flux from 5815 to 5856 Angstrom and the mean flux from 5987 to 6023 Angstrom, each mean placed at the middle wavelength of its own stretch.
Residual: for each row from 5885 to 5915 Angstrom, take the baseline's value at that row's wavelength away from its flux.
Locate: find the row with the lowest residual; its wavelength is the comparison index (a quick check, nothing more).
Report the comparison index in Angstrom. 5890.21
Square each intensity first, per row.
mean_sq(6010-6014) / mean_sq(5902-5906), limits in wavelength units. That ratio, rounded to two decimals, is 0.94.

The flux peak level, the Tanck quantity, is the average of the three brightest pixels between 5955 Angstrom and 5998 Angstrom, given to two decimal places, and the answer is 7.04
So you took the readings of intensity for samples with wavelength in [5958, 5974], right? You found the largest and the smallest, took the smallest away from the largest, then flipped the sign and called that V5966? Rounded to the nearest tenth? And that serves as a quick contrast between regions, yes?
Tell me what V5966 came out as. -0.4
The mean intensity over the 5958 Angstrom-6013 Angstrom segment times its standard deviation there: 0.9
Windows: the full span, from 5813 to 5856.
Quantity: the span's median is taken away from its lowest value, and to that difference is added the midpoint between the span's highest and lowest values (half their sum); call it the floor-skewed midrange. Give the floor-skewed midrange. 6.05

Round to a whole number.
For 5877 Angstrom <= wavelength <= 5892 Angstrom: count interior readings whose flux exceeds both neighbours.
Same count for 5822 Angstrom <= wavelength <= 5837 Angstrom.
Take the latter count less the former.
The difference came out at 0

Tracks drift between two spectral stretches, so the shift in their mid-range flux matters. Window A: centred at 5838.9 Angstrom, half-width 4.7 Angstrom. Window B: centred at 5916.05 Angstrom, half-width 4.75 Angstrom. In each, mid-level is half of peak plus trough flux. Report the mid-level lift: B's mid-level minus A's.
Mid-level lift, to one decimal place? -0.2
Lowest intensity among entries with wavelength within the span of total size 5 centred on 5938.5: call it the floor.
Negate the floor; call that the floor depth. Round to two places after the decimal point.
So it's -6.77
